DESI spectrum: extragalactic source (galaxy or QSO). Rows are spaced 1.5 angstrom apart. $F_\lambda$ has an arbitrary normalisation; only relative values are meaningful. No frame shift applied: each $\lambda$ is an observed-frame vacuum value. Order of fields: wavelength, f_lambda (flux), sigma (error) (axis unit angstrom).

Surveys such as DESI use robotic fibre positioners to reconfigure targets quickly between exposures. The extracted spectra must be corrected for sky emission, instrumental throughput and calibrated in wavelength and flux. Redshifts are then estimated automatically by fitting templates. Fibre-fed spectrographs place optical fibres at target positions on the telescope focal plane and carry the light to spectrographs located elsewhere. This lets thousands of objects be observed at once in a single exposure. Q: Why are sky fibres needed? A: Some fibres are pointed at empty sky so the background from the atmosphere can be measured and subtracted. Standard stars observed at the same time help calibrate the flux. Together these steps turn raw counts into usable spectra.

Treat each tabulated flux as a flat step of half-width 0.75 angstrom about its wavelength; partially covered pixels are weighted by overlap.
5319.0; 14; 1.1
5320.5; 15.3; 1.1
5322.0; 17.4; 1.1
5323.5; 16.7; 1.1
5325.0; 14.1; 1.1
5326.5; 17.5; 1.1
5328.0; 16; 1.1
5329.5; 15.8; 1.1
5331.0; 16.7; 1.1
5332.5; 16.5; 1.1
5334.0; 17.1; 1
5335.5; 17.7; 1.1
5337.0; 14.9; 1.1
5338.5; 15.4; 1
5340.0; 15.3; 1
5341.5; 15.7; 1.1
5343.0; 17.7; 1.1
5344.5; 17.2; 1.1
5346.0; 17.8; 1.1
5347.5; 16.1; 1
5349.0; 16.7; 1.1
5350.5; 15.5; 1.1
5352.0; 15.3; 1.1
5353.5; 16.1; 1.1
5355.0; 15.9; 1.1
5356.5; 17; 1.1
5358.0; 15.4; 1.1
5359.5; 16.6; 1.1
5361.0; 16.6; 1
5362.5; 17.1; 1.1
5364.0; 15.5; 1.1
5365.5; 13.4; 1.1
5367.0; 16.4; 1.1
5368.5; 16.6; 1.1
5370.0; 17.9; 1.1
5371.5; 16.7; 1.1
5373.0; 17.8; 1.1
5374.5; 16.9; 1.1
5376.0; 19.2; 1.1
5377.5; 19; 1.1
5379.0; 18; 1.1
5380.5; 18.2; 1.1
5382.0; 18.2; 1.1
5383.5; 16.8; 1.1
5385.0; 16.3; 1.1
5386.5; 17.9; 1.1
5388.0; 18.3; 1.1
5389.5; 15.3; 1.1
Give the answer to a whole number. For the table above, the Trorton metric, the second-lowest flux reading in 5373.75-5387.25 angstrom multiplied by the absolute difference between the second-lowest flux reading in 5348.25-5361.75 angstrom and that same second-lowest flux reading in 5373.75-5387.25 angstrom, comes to 24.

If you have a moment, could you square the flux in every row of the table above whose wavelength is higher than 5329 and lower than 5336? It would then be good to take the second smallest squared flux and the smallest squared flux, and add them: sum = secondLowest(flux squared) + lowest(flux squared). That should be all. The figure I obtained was 522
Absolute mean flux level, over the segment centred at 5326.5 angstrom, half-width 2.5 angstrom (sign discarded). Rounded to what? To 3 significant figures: 15.9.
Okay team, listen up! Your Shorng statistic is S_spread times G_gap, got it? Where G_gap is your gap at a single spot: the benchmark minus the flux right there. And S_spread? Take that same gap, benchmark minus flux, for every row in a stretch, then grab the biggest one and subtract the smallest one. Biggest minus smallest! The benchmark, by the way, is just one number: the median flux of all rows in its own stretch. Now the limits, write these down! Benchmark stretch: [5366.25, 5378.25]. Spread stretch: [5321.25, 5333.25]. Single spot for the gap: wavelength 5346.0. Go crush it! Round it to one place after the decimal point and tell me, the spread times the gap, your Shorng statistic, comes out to -1.5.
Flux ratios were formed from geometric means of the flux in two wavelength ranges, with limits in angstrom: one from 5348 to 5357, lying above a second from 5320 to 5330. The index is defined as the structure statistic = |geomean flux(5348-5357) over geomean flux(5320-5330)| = 1.00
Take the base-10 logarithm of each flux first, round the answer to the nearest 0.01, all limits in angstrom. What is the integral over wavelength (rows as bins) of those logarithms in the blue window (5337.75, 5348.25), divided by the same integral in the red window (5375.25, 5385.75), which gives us 0.97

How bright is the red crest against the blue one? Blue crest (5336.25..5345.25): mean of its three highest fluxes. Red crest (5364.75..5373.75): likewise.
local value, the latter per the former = 1.04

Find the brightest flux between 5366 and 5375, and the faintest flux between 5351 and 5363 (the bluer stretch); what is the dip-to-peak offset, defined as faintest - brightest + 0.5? -2.1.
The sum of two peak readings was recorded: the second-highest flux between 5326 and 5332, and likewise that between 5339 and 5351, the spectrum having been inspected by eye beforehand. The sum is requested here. 34.4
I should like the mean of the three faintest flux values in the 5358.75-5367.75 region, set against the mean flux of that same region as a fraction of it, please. 0.948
